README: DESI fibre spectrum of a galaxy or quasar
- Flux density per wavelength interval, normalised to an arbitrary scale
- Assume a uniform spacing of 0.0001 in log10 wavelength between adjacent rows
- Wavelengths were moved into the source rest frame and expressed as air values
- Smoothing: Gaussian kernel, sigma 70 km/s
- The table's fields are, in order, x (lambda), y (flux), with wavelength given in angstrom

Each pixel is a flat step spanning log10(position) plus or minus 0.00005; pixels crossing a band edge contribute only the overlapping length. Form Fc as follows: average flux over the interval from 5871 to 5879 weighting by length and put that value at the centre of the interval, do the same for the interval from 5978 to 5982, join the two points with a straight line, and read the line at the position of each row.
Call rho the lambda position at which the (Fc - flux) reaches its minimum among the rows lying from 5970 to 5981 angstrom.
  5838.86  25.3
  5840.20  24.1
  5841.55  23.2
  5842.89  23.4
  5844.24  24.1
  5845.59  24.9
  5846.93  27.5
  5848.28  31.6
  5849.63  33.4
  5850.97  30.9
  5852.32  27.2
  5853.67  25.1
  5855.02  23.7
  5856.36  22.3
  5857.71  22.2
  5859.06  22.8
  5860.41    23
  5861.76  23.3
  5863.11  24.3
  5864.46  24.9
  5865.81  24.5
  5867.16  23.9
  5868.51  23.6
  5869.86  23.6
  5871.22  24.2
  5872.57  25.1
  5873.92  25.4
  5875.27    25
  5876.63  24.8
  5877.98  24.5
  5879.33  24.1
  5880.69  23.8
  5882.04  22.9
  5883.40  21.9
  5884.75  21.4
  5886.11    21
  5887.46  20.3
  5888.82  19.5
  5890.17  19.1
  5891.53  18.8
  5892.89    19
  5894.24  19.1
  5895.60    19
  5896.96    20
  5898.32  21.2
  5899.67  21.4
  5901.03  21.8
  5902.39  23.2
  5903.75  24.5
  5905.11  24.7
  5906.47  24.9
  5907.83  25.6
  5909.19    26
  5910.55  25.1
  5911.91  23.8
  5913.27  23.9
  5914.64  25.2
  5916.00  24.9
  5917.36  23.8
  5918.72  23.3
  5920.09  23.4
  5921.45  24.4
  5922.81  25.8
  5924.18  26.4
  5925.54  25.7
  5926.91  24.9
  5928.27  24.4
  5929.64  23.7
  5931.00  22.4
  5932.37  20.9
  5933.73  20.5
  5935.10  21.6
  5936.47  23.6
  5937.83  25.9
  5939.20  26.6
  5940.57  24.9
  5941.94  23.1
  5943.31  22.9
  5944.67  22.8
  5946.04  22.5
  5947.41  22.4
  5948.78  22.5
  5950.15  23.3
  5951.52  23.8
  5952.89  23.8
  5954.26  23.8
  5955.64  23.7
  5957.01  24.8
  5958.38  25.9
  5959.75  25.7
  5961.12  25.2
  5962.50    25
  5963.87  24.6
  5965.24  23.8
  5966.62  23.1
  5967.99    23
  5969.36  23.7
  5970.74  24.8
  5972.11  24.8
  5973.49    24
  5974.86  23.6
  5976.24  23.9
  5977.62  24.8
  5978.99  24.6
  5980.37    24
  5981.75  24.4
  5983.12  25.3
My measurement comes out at 5977.62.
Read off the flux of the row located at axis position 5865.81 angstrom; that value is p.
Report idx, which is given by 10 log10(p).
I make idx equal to 13.9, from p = 24.5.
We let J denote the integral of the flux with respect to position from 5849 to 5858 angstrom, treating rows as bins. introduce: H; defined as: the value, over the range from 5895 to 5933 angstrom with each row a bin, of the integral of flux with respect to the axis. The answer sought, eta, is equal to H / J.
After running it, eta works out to 3.8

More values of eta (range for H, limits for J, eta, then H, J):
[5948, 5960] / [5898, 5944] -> 0.3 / 289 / 1103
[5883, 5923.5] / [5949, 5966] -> 2.2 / 913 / 415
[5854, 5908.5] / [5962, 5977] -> 3.4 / 1238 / 360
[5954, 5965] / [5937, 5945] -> 1.4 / 273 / 196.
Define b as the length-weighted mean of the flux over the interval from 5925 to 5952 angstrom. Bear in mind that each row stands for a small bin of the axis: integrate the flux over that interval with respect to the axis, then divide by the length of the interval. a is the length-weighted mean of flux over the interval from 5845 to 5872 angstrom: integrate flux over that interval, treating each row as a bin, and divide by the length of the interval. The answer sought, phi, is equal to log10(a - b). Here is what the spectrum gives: 0.3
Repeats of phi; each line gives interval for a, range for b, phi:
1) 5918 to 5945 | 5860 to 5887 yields -0.9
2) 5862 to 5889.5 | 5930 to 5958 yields -1.0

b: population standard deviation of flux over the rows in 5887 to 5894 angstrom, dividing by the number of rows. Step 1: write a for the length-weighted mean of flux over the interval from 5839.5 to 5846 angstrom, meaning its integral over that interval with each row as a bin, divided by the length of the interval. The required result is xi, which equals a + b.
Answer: 24.4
